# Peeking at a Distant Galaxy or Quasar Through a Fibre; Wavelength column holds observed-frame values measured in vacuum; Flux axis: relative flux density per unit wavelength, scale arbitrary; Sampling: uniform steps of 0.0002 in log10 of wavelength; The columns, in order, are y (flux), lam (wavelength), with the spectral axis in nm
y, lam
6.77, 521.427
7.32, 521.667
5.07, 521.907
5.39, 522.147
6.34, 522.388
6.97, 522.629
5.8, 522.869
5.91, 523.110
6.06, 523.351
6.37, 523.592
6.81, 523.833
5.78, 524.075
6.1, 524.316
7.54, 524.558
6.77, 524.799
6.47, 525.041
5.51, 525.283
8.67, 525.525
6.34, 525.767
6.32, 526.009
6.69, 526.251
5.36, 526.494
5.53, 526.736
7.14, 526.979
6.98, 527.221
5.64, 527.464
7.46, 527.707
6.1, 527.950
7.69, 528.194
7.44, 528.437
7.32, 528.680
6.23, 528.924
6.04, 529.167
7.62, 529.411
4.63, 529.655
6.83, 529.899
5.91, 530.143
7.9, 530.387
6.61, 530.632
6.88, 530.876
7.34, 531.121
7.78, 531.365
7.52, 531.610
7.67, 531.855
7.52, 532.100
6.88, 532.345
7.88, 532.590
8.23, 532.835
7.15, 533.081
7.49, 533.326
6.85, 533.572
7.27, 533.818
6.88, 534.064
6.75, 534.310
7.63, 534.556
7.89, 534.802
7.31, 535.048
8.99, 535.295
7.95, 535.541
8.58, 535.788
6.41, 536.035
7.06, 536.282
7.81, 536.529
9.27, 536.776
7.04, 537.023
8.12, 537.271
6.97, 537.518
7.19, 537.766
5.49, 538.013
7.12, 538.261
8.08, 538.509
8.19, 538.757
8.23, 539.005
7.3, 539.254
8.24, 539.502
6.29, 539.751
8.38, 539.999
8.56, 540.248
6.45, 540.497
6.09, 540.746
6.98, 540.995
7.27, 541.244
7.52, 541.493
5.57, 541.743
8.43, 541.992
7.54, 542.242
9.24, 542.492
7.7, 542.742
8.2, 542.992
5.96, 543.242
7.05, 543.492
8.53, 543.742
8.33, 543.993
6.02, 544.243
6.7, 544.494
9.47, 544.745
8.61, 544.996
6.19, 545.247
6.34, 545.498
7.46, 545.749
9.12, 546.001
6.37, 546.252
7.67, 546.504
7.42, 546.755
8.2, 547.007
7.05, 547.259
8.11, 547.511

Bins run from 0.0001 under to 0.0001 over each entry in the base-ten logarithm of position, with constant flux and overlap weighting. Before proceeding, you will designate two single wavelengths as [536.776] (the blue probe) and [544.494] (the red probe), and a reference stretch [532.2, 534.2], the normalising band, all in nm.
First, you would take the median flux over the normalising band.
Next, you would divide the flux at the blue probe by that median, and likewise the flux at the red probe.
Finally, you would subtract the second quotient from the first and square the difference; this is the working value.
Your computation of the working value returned 0.127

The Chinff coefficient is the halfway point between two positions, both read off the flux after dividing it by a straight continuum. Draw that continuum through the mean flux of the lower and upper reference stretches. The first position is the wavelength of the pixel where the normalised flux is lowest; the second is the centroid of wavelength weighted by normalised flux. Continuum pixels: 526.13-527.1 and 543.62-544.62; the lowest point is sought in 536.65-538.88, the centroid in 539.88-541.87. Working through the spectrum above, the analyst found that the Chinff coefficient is 539.42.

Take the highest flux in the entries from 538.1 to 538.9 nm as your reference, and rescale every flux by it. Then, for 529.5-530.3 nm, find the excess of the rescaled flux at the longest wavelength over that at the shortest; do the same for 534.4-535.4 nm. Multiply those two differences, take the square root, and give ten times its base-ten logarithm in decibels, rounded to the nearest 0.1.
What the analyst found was -7.9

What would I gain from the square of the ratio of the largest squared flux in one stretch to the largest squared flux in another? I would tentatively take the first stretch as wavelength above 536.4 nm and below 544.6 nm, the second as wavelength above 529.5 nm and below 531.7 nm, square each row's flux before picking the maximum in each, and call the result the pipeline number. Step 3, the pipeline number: 1.9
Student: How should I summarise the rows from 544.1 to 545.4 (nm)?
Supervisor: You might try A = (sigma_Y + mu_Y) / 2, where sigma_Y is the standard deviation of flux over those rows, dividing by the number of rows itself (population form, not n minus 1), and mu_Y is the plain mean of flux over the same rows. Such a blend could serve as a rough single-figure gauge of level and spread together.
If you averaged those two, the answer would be 4.39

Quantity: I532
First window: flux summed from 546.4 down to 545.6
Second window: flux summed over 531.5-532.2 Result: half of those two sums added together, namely 22.8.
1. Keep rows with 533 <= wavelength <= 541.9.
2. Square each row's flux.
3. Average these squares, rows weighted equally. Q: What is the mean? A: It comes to 56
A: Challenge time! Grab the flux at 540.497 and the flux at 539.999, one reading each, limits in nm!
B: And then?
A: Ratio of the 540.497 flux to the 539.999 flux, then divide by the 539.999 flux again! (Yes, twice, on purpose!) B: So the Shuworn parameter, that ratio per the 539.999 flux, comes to 0.092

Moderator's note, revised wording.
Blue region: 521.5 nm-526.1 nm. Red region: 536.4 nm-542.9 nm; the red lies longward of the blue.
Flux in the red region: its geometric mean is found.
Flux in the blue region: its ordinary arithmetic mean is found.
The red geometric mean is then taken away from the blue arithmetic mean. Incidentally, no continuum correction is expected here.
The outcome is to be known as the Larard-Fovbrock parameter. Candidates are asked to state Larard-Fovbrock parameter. -1.0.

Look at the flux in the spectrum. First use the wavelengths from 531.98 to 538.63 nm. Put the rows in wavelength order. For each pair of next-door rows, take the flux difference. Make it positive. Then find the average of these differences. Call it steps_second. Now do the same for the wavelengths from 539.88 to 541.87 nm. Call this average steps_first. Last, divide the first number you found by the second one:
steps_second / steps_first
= 1.1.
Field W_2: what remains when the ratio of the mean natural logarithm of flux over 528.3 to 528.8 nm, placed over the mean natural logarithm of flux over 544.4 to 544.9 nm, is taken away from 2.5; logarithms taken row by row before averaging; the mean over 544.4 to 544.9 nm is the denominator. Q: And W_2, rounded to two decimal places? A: 1.54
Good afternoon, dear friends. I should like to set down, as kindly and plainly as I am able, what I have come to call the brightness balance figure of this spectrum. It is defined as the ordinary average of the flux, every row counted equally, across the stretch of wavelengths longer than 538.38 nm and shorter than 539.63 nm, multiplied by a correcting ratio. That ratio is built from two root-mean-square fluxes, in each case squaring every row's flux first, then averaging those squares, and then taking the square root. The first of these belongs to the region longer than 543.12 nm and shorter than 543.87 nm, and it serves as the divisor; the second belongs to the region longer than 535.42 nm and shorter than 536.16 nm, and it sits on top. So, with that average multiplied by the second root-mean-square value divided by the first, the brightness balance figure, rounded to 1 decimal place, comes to 8.5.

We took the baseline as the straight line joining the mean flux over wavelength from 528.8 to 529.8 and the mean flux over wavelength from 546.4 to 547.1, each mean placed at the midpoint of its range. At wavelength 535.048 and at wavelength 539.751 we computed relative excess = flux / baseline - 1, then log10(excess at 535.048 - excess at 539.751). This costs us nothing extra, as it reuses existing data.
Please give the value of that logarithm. -0.68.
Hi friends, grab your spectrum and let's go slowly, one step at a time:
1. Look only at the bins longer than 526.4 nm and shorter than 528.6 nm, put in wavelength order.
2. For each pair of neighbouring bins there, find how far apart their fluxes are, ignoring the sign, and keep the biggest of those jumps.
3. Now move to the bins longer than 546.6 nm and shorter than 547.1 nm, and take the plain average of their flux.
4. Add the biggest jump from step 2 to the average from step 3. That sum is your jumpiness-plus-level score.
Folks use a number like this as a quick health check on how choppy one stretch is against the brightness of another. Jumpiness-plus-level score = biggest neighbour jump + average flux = 9.6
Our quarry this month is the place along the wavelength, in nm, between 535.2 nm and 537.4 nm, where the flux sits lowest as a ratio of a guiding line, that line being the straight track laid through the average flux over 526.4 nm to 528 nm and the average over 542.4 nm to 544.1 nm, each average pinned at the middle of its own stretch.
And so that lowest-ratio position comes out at 536.035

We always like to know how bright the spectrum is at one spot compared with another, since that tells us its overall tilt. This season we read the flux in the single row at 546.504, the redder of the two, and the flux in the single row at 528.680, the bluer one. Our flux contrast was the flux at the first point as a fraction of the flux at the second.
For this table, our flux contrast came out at 1.05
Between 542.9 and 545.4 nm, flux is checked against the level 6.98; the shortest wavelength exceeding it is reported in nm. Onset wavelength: 542.992 nm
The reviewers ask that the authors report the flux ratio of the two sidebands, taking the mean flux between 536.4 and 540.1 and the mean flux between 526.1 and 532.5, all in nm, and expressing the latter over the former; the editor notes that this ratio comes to 0.90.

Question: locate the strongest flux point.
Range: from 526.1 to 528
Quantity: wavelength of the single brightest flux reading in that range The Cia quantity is 527.707 nm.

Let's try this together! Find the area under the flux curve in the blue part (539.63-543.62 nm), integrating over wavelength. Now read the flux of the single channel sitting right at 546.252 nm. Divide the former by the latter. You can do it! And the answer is 4.6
